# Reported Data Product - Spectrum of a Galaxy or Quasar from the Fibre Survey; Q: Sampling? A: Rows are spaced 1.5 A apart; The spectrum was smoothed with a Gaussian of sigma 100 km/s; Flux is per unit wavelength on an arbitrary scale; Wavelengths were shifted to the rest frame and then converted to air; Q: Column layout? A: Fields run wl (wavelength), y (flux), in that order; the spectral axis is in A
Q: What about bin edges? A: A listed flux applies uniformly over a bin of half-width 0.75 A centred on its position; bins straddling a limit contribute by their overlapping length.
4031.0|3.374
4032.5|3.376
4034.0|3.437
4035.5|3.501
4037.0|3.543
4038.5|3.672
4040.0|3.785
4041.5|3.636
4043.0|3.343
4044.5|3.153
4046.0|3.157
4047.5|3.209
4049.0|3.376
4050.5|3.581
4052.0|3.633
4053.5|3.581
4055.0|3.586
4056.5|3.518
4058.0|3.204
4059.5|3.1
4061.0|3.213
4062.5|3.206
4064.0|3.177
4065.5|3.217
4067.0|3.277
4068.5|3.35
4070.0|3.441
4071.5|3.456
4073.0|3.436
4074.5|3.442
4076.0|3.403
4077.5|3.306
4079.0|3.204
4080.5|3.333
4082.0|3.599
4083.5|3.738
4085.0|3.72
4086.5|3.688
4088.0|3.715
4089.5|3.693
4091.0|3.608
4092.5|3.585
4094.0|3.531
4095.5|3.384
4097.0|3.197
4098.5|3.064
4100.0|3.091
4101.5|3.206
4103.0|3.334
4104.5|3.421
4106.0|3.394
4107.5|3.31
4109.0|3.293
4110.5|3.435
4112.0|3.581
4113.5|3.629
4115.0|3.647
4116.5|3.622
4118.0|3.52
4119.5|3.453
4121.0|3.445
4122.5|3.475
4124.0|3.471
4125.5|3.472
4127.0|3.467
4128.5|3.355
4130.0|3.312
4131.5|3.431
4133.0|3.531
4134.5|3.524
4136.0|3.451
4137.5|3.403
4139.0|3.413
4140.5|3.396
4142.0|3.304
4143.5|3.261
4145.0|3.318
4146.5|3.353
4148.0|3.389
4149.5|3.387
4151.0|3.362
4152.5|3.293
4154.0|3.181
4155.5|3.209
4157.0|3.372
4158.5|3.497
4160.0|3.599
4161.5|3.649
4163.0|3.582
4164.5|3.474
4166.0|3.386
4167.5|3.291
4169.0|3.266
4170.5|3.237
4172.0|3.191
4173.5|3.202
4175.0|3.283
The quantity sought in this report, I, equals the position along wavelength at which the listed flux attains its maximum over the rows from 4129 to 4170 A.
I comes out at 4161.5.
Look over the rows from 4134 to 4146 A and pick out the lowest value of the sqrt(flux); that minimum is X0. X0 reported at 1.806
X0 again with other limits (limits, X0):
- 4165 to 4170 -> 1.807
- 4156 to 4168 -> 1.814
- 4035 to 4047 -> 1.776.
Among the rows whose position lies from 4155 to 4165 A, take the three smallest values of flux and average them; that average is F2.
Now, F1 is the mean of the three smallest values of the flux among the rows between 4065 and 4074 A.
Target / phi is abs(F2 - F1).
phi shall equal 0.07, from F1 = 3.28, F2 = 3.35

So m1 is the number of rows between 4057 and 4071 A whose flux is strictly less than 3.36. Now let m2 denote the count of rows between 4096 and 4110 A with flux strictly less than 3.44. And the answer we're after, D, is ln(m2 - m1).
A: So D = 0.0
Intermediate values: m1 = 8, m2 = 9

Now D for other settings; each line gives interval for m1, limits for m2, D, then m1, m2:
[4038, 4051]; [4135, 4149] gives 1.4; 4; 8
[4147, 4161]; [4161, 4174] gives 1.1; 3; 6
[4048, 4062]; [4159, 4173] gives 0.7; 3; 5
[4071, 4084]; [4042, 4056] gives 0.7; 3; 5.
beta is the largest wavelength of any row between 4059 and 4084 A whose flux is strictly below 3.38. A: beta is 4080.5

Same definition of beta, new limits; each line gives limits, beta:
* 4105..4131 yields 4130.0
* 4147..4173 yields 4172.0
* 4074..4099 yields 4098.5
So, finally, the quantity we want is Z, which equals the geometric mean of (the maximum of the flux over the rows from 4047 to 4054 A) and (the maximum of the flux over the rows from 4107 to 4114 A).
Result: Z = 3.63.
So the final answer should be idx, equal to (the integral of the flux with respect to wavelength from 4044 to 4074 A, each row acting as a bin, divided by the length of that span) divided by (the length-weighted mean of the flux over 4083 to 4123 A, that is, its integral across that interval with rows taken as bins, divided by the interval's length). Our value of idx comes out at 0.96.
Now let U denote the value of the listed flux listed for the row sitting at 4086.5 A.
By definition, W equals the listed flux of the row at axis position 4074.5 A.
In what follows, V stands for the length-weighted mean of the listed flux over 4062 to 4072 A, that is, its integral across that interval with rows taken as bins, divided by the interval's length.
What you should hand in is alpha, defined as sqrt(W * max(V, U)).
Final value 3.56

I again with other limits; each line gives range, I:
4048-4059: 4052.0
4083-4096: 4083.5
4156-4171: 4161.5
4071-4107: 4083.5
